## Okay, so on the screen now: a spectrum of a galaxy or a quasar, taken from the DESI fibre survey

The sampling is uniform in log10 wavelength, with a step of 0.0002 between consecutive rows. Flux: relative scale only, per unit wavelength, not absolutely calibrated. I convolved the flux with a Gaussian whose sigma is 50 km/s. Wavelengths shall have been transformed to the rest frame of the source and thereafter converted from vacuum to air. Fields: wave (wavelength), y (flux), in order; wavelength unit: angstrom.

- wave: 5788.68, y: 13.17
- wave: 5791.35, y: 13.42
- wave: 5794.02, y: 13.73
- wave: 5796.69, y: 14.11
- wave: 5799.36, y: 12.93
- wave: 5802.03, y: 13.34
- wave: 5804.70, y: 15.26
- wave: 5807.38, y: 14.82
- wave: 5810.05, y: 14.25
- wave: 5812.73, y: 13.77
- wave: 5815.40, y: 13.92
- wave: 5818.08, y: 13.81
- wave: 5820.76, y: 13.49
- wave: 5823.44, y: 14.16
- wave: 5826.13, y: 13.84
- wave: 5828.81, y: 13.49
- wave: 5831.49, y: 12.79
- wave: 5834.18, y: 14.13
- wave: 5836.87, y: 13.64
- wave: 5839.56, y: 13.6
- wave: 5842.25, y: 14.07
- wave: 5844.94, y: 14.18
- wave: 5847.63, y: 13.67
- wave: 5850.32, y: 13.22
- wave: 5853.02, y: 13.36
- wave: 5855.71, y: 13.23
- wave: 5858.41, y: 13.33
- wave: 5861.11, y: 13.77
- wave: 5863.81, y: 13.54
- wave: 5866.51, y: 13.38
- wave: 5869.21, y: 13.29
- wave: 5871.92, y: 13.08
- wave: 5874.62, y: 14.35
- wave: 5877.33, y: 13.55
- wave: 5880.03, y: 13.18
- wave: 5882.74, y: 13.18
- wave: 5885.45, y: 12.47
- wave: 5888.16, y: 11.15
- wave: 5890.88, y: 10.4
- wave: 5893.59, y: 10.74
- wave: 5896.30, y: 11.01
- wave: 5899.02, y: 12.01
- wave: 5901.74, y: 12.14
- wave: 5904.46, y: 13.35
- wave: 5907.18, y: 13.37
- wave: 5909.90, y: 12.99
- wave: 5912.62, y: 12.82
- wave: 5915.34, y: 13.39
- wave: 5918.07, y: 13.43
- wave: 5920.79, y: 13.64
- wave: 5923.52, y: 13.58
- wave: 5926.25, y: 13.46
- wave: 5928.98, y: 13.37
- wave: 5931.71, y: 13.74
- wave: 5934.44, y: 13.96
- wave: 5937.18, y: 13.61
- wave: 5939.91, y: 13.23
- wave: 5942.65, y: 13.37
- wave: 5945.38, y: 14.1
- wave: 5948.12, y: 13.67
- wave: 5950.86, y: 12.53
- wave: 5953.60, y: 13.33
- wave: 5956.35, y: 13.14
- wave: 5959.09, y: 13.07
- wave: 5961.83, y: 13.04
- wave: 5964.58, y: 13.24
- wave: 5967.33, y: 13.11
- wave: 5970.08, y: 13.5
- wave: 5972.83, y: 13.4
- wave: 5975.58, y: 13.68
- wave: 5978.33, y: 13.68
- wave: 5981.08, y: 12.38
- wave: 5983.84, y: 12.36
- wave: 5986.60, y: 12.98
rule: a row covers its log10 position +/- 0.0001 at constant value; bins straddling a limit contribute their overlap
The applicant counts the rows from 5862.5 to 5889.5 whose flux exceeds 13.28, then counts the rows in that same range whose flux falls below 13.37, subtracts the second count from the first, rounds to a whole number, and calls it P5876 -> -1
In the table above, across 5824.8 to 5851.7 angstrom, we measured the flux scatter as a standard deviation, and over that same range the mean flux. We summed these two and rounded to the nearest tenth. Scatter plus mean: 14.1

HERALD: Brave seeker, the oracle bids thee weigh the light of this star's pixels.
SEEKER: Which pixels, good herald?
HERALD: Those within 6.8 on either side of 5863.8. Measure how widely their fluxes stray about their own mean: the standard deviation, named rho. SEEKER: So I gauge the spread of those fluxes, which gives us 0.2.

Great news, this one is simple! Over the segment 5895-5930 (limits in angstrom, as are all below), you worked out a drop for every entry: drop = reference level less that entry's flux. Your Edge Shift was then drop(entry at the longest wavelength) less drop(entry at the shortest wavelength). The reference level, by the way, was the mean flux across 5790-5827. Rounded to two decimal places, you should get -2.36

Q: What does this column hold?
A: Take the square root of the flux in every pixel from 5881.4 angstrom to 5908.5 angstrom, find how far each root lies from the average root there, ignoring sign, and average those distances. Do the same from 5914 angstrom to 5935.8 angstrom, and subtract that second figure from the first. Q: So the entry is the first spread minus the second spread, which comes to 0.11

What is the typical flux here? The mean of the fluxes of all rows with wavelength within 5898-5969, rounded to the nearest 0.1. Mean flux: 13.3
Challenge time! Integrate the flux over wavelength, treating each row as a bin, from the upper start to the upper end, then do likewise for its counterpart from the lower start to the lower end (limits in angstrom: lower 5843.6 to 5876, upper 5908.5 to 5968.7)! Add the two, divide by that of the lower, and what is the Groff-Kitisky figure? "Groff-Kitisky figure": 2.8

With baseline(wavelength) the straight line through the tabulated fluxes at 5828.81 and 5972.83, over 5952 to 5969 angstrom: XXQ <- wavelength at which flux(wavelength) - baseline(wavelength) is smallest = 5961.83 angstrom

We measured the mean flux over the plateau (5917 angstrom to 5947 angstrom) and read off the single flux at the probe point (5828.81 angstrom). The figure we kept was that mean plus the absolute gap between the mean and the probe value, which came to 13.7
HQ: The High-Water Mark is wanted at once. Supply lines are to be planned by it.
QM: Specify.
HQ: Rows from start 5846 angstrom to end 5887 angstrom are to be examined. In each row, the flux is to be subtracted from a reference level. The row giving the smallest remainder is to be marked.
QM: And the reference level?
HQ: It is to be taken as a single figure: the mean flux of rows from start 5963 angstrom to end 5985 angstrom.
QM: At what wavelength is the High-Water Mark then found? 5874.62 angstrom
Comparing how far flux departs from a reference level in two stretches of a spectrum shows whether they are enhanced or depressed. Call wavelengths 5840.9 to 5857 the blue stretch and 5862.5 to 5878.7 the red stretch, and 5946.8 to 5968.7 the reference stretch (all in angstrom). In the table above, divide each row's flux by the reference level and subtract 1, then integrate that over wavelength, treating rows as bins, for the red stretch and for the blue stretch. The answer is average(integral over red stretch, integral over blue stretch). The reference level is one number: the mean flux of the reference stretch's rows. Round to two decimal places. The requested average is 0.54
